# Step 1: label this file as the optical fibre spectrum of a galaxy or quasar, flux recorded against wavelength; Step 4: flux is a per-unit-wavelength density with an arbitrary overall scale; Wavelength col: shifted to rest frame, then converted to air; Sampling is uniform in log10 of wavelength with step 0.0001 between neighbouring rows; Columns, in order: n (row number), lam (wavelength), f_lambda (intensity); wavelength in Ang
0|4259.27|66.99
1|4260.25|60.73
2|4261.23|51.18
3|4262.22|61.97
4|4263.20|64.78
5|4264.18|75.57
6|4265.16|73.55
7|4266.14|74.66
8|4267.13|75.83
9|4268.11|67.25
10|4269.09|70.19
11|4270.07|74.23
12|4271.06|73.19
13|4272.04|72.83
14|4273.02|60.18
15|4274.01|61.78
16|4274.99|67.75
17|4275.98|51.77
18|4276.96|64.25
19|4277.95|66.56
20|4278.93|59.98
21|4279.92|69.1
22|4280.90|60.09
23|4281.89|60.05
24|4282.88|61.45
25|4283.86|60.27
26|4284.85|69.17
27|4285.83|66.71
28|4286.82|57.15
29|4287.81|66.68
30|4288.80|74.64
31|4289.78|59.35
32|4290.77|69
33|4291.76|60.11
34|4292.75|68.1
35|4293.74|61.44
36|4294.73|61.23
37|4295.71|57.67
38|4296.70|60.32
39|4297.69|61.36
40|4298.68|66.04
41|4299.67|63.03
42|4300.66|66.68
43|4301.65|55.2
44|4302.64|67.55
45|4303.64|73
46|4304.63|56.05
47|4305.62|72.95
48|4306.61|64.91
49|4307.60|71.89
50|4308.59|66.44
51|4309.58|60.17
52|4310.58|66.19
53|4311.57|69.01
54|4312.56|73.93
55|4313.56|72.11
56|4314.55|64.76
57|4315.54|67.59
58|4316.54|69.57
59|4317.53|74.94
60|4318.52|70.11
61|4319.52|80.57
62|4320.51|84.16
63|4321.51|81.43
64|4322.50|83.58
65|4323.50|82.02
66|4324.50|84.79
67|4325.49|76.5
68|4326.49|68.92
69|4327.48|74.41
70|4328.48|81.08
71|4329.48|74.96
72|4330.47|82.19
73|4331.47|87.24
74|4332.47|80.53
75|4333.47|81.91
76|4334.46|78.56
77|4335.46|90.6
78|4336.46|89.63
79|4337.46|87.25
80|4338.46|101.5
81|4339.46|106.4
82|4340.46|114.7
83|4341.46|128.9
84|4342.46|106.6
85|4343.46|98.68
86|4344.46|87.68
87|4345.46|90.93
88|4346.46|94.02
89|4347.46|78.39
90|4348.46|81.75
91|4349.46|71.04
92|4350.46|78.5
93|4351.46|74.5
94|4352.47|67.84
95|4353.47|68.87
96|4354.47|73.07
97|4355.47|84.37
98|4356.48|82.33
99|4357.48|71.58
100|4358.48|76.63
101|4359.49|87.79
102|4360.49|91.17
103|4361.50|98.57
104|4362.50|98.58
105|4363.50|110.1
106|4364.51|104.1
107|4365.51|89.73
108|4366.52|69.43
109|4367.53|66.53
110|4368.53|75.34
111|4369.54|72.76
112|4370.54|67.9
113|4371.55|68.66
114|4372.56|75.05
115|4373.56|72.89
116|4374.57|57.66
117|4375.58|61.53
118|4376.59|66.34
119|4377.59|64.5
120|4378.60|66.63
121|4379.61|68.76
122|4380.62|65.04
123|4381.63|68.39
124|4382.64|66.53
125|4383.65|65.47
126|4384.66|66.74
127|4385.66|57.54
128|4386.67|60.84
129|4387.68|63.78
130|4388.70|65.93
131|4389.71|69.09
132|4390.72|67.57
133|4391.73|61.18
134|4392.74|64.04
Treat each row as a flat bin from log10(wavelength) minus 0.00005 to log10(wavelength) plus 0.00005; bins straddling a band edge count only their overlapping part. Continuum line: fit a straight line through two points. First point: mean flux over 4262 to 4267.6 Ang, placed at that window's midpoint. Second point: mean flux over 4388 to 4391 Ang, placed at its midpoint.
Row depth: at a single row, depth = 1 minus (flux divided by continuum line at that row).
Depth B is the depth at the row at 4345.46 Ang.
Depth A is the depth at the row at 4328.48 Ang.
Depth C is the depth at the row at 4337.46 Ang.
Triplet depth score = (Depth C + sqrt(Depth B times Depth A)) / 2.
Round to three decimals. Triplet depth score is -0.015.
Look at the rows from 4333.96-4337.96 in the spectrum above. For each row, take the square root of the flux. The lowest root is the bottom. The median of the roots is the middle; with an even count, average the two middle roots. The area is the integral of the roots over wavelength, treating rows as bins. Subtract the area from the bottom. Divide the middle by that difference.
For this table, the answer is -0.33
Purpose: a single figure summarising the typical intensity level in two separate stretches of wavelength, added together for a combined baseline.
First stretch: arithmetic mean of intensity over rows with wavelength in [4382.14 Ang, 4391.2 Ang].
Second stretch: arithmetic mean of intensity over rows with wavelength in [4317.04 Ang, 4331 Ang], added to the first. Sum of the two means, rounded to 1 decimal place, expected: 143.4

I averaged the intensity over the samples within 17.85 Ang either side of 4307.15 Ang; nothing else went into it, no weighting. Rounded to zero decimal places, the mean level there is 69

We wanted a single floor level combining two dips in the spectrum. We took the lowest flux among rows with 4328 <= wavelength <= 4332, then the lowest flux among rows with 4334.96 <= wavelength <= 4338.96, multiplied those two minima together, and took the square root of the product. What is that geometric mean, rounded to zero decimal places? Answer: 81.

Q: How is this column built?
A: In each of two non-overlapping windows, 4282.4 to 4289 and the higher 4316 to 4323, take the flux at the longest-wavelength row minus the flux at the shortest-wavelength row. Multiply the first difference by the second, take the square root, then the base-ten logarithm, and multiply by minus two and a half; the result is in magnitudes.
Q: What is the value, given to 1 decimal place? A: -2.8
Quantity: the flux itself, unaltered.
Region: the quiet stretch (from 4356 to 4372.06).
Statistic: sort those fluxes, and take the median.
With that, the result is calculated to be 79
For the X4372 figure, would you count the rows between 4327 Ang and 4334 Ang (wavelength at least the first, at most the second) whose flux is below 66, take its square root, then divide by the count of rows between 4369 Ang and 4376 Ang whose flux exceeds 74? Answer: 0.0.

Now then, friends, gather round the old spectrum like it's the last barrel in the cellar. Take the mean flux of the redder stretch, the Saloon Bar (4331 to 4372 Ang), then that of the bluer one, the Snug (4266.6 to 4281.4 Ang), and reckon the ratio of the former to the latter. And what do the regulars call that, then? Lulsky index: 1.3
